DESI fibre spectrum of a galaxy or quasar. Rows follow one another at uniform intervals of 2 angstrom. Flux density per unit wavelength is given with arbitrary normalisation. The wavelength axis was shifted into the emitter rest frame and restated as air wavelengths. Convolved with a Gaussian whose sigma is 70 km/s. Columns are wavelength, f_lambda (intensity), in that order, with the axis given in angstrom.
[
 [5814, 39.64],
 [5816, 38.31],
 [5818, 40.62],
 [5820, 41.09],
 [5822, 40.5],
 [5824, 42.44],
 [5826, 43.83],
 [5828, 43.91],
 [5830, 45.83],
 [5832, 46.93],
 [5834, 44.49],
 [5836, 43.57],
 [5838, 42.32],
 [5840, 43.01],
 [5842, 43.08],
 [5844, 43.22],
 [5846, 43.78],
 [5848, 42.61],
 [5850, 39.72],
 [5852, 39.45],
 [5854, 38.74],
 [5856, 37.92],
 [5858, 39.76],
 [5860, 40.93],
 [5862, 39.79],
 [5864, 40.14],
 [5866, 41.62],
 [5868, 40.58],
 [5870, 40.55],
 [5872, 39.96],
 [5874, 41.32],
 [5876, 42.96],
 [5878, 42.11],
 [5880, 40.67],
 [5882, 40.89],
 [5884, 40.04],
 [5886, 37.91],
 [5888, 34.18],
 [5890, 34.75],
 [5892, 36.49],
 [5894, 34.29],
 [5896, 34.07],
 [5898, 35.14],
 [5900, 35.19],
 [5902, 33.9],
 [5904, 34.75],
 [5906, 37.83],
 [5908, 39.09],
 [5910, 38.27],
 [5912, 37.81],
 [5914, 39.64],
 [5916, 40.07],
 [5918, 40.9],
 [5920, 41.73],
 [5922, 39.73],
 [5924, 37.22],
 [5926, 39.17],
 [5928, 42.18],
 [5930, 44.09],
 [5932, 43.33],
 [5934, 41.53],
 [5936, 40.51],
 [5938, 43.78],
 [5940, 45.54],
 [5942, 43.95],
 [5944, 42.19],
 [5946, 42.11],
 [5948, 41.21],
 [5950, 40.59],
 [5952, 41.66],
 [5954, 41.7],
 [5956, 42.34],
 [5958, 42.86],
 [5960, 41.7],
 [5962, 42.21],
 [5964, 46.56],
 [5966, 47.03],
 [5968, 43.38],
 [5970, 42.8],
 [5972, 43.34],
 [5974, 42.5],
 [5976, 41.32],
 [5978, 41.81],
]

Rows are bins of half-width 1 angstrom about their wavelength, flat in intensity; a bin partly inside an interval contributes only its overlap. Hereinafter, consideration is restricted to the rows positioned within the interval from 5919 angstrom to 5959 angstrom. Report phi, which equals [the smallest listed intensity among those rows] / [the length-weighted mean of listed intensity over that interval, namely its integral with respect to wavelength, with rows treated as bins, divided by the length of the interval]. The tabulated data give 0.89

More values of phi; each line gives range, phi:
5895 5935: 0.87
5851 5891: 0.86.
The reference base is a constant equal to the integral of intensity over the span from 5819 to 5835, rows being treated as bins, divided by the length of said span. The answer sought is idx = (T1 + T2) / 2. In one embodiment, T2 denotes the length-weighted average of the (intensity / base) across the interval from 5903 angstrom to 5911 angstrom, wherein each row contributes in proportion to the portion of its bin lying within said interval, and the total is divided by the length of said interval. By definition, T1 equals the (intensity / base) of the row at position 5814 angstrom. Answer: 0.884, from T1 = 0.91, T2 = 0.859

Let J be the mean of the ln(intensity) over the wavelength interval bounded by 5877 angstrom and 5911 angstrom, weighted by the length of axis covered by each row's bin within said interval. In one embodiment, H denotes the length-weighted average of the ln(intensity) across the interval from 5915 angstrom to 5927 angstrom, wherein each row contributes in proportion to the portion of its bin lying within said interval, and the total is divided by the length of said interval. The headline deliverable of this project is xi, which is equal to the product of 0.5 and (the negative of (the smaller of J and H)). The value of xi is -1.80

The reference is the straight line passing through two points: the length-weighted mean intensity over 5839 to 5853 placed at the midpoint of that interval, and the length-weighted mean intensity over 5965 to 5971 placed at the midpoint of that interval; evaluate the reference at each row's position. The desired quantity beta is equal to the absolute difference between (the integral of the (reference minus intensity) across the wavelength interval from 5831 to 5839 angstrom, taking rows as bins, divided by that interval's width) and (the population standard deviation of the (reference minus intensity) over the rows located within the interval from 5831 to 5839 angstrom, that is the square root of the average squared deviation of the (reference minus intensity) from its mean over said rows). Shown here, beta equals 4.1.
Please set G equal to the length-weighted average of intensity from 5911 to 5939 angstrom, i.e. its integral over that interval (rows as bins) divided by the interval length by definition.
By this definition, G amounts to 41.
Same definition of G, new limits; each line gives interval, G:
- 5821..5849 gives 44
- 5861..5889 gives 40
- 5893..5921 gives 37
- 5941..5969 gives 43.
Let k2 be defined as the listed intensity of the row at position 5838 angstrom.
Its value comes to 42.32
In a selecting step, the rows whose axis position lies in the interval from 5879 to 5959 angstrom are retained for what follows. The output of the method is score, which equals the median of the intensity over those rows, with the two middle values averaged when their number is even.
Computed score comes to 40.3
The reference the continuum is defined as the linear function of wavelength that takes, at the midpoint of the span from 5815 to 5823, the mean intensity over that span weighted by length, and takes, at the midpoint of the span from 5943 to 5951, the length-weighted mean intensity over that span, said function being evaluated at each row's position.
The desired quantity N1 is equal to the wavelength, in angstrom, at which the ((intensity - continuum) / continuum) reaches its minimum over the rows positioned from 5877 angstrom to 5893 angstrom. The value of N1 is 5888 angstrom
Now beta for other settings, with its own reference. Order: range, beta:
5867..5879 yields 0.4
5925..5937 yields 0.3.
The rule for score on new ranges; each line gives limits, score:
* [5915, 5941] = 41.5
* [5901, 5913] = 37.8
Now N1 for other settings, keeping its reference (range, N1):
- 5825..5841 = 5838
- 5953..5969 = 5960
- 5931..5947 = 5936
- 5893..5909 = 5902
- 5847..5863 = 5856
